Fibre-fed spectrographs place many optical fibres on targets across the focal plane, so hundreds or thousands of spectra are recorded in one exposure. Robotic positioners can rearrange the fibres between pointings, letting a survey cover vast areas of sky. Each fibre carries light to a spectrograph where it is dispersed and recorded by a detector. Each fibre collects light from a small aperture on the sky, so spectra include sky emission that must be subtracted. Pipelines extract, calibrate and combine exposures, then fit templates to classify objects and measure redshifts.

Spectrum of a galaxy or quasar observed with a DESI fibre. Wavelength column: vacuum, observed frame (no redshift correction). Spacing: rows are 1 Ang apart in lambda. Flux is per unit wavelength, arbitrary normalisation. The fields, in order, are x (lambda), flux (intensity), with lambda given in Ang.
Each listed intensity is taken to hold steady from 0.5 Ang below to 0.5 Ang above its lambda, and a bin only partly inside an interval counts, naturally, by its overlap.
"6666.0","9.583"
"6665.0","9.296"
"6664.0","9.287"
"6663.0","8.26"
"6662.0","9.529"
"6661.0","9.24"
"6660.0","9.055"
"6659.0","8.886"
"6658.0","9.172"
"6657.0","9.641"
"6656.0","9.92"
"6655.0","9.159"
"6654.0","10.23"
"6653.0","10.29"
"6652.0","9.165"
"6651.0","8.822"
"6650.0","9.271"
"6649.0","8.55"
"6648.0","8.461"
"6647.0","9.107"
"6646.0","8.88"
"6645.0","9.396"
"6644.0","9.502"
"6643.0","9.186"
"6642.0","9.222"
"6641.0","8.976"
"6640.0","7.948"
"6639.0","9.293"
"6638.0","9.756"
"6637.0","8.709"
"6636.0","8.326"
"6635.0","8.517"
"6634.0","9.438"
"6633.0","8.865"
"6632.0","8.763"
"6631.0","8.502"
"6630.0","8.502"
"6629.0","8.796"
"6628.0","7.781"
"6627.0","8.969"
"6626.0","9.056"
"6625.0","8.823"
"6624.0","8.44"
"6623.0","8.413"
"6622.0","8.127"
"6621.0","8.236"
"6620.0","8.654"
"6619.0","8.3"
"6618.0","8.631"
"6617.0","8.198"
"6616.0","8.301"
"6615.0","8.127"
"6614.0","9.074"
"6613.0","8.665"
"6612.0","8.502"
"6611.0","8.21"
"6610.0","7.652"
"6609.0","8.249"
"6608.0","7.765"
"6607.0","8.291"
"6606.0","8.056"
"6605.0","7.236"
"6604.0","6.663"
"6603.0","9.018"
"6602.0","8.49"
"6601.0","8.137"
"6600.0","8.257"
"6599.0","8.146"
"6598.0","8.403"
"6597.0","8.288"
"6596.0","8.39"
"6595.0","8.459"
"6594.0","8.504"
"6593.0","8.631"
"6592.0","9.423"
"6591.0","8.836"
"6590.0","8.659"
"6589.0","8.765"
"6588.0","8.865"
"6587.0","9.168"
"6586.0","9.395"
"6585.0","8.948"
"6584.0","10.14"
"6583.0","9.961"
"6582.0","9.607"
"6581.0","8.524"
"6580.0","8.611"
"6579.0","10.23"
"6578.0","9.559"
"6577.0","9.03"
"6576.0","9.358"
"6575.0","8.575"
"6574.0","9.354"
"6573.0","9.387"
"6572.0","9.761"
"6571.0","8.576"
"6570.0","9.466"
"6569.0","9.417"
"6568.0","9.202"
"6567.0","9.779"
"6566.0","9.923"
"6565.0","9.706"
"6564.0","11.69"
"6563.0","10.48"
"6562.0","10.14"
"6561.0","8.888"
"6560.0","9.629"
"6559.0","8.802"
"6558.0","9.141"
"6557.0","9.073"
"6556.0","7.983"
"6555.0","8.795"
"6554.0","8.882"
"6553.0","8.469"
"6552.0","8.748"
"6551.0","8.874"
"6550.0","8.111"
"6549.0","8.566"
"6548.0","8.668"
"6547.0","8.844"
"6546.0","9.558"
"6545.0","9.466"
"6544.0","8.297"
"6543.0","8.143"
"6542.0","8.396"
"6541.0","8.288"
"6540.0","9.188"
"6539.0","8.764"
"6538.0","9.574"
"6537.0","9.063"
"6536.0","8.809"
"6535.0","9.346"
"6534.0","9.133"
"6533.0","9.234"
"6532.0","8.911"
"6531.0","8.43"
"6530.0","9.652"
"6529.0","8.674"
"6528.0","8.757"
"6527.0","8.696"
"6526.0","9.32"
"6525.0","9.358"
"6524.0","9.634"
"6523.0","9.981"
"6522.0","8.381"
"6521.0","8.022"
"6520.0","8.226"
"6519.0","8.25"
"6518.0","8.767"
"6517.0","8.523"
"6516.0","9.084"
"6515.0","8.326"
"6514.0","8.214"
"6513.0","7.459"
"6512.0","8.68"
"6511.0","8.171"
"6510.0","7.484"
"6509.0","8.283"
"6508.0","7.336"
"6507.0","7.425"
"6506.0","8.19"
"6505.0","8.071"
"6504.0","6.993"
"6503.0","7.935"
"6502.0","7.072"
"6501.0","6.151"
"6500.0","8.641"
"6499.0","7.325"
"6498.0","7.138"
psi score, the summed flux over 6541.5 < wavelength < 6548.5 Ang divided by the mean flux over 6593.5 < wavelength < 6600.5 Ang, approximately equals 7.4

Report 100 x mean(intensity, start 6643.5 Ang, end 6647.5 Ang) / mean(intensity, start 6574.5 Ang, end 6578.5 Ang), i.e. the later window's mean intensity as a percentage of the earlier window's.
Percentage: 101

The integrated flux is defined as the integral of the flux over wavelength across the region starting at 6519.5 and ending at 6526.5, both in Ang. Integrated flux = 63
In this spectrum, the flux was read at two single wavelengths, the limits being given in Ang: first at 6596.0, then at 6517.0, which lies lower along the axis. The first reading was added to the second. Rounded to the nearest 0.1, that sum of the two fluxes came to 16.9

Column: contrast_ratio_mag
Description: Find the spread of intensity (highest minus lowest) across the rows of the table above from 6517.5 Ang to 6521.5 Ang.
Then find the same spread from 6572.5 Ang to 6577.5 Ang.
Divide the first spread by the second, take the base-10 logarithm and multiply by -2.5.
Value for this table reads 0.1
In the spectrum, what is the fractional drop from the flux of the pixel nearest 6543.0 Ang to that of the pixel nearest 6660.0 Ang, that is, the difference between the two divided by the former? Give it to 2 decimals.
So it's -0.11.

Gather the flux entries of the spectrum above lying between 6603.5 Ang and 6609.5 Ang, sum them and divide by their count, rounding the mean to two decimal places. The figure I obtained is 7.71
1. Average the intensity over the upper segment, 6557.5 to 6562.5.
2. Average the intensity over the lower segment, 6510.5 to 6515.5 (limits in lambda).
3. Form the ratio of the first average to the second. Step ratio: 1.14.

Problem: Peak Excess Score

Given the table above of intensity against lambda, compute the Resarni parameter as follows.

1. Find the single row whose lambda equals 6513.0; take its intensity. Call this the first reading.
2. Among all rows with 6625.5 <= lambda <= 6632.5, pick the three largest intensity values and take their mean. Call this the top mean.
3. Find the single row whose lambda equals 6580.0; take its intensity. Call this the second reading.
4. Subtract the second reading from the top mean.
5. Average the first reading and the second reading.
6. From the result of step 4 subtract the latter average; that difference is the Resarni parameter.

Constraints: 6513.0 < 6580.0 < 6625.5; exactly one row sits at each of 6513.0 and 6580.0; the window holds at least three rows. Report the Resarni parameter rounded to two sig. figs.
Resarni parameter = -7.7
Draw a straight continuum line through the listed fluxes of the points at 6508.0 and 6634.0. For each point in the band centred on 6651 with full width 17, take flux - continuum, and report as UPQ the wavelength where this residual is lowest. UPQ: 6648.0 Ang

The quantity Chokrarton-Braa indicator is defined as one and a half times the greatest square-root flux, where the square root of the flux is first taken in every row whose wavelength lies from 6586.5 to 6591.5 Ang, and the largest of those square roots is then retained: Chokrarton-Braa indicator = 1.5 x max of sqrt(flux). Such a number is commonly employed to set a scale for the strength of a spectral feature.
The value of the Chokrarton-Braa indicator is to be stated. 4.54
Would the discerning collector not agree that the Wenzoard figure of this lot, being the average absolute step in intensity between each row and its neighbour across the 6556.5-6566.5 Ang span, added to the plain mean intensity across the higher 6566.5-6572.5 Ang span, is 10.1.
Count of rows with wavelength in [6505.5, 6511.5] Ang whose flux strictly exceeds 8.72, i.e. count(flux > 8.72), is 0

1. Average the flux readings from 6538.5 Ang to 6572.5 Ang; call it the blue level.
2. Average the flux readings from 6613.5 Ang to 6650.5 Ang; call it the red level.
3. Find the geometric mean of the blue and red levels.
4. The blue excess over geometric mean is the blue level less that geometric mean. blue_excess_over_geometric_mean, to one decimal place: 0.2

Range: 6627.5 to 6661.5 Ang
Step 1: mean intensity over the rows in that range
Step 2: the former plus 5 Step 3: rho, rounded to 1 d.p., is 14.0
